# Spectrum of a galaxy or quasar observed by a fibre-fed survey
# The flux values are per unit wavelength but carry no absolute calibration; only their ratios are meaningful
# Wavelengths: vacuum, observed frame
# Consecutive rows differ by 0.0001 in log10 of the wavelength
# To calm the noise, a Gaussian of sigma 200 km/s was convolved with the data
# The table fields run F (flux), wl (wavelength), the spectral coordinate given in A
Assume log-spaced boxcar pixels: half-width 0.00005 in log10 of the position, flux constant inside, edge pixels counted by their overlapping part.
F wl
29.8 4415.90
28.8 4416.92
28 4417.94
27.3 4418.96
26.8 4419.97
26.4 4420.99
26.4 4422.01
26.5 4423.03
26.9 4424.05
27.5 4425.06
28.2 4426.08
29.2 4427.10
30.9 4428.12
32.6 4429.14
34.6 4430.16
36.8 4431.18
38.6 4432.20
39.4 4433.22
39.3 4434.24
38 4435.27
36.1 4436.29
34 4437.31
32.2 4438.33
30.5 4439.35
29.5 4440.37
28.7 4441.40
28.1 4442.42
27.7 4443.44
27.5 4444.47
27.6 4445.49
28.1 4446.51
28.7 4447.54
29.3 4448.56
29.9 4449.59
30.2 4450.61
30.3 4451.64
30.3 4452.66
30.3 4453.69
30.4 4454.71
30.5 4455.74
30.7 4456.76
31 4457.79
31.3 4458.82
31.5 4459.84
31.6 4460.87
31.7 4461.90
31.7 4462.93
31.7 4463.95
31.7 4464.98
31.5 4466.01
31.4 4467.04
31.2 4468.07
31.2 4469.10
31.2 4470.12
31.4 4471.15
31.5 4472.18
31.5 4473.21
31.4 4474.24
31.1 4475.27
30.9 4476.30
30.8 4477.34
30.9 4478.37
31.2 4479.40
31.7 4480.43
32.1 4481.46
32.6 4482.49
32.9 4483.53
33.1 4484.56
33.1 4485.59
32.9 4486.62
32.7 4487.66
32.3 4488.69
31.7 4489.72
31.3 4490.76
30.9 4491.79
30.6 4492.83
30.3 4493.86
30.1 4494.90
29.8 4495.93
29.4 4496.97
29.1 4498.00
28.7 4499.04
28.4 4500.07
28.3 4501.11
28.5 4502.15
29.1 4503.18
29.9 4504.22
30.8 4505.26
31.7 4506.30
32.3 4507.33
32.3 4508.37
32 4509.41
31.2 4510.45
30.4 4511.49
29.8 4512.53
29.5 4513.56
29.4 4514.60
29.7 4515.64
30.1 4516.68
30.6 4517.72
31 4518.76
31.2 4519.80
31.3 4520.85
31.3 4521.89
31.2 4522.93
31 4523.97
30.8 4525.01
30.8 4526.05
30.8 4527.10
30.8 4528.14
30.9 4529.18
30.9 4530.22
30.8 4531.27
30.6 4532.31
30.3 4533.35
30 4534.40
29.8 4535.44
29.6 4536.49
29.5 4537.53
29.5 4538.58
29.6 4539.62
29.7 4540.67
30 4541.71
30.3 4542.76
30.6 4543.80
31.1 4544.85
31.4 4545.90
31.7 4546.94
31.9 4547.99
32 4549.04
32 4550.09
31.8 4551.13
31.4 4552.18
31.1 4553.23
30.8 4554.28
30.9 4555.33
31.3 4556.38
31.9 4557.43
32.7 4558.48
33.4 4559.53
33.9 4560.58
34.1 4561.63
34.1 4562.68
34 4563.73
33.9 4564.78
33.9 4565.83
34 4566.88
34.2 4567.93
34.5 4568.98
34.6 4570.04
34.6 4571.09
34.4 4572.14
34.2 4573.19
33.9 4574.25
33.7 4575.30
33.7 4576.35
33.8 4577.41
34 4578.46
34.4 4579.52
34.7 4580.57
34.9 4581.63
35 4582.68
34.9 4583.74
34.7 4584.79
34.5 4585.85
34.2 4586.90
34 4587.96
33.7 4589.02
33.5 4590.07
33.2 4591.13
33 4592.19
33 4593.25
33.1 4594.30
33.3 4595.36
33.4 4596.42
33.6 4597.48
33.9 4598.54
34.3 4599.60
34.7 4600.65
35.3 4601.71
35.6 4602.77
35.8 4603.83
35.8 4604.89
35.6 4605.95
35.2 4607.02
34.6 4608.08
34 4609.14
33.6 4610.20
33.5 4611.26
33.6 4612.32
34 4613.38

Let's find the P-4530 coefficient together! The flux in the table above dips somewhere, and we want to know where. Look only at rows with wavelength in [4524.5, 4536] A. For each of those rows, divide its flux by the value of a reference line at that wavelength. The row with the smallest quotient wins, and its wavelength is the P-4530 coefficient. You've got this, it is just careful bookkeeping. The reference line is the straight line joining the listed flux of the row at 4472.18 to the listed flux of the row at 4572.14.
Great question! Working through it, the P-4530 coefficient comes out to 4535.44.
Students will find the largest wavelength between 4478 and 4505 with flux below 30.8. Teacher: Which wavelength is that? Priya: 4504.22 A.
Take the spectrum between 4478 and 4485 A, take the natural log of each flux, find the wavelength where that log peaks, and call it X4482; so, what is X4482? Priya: 4484.56 A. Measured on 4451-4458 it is 4457.79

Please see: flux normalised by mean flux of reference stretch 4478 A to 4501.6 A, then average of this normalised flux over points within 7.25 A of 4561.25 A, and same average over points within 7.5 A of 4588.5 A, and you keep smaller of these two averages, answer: 1.07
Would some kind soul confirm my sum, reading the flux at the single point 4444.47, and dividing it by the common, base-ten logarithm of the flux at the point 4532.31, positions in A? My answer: 18.5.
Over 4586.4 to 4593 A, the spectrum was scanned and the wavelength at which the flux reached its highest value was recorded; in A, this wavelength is 4586.90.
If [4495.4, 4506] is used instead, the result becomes 4505.26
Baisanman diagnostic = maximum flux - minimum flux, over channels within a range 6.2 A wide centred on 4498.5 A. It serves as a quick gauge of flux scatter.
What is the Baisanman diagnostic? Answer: 1.50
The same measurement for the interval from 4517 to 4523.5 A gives 0.70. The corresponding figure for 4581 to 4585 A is 0.30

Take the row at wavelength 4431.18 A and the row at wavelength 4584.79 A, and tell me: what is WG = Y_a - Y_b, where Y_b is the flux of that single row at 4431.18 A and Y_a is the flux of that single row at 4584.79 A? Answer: -2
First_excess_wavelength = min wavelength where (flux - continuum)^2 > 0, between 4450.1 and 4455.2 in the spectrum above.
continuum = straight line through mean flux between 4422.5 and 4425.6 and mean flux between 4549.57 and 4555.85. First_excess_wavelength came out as 4450.61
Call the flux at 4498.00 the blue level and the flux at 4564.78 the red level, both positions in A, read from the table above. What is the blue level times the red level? 986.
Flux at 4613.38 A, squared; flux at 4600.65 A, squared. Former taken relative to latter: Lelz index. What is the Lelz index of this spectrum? 0.96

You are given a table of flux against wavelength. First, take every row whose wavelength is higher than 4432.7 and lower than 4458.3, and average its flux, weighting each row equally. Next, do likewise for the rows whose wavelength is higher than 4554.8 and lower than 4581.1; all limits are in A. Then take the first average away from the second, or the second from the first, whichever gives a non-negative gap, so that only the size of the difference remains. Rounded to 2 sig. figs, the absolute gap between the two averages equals 2.6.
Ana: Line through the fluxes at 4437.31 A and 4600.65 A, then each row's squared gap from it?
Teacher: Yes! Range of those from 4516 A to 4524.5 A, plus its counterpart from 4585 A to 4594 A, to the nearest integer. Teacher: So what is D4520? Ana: 11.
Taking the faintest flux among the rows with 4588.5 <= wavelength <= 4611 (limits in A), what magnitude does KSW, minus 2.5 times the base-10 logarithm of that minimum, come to -3.80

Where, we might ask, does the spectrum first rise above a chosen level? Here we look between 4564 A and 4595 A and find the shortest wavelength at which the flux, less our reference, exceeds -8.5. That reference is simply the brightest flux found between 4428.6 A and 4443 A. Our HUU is 4564.78 A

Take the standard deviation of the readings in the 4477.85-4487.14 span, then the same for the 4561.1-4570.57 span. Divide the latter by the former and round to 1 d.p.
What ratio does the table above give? 0.3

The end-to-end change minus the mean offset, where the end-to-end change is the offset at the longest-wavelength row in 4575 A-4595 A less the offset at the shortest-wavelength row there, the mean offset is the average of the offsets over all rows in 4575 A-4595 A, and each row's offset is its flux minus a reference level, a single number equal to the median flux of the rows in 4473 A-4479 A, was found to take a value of -3.6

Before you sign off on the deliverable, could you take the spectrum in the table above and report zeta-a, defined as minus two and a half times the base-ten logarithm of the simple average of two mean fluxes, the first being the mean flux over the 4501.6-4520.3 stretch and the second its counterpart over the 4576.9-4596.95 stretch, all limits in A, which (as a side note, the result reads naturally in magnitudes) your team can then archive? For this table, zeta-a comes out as -3.77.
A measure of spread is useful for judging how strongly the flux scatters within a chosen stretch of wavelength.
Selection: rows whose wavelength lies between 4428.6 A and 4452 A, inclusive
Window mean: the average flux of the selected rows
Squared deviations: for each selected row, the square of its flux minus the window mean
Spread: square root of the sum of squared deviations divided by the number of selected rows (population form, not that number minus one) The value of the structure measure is 4.0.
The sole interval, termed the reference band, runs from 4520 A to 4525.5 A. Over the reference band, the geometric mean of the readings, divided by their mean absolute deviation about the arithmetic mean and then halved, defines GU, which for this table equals 88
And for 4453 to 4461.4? 35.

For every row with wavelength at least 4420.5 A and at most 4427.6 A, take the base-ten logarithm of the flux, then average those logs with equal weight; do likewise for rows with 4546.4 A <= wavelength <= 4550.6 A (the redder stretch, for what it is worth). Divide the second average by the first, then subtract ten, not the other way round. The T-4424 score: -8.95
